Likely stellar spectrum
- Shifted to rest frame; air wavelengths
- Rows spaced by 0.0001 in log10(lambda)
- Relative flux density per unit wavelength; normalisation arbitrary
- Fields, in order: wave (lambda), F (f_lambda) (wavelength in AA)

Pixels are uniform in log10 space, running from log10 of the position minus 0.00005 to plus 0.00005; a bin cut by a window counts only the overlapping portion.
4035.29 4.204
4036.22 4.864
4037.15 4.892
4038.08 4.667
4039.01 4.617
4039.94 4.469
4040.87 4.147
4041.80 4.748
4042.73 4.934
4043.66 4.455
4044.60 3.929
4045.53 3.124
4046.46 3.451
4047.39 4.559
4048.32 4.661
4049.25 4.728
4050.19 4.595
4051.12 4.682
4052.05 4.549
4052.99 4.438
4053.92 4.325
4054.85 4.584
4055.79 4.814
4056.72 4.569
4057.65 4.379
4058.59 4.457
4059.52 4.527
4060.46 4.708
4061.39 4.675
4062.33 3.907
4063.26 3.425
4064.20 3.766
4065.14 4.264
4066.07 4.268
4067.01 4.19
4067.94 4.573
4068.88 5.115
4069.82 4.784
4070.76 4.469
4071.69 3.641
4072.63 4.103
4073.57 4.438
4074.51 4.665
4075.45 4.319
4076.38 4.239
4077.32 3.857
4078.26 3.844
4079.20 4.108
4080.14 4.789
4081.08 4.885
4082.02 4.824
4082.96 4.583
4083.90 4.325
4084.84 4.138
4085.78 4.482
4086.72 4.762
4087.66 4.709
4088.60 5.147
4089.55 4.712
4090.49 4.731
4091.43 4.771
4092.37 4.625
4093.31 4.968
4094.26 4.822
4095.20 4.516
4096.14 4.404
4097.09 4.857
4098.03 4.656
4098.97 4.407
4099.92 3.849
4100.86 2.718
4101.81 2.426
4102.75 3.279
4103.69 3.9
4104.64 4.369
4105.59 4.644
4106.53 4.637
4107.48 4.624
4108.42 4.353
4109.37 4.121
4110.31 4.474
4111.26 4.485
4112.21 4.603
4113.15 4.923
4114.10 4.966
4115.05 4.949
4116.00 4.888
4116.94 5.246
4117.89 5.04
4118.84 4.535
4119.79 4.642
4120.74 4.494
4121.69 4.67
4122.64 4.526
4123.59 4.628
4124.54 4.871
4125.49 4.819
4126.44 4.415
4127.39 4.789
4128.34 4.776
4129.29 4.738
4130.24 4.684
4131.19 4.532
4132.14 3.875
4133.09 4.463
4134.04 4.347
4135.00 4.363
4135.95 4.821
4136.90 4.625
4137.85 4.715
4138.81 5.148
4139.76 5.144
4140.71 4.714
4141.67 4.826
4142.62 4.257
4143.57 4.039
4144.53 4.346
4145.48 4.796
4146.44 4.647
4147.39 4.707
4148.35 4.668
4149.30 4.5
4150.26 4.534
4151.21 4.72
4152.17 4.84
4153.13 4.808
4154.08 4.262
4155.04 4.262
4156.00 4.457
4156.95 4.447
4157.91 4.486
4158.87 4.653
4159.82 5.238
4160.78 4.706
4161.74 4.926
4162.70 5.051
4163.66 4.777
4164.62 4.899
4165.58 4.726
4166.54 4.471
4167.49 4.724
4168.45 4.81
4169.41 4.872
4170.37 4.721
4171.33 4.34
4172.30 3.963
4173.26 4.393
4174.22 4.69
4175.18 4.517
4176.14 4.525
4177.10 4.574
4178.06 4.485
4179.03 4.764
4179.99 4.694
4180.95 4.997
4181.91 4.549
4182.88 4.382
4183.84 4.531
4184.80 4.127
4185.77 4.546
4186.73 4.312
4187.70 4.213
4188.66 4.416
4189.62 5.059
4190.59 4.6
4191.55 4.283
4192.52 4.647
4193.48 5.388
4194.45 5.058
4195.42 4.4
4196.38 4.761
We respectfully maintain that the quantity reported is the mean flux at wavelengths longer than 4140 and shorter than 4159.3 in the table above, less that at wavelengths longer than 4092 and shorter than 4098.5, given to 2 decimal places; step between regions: -0.14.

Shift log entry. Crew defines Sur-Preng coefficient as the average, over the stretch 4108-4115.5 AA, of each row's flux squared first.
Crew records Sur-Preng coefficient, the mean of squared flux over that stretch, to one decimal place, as 21.3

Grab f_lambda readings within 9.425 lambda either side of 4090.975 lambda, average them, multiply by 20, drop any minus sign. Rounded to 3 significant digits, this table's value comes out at 92.3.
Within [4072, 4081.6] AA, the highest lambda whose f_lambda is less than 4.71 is 4079.20 AA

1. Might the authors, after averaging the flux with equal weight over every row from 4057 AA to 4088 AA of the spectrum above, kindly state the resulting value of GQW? 4.4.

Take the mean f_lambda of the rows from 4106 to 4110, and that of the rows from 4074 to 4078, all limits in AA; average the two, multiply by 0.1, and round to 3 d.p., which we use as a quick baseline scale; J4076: 0.435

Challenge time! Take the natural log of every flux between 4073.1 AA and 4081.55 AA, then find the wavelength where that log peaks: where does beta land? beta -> 4081.08 AA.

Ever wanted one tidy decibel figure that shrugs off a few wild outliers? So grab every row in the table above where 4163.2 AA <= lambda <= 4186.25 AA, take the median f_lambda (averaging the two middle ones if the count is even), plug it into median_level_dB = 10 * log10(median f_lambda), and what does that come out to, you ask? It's 6.59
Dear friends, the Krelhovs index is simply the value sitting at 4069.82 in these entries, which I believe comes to 4.784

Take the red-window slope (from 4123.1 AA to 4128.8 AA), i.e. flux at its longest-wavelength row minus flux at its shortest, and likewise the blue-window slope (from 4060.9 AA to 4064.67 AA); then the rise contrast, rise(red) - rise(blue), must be 1.1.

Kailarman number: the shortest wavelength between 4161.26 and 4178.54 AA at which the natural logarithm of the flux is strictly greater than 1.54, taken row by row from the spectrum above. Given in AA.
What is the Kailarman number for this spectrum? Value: 4161.74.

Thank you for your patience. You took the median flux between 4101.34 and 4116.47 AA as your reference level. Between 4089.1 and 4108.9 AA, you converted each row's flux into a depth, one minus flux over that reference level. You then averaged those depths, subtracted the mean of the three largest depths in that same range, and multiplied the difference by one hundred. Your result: -33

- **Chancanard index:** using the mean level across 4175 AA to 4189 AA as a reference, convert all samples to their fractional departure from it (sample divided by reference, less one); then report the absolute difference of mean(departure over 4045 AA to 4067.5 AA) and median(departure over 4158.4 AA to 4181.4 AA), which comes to 0.088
